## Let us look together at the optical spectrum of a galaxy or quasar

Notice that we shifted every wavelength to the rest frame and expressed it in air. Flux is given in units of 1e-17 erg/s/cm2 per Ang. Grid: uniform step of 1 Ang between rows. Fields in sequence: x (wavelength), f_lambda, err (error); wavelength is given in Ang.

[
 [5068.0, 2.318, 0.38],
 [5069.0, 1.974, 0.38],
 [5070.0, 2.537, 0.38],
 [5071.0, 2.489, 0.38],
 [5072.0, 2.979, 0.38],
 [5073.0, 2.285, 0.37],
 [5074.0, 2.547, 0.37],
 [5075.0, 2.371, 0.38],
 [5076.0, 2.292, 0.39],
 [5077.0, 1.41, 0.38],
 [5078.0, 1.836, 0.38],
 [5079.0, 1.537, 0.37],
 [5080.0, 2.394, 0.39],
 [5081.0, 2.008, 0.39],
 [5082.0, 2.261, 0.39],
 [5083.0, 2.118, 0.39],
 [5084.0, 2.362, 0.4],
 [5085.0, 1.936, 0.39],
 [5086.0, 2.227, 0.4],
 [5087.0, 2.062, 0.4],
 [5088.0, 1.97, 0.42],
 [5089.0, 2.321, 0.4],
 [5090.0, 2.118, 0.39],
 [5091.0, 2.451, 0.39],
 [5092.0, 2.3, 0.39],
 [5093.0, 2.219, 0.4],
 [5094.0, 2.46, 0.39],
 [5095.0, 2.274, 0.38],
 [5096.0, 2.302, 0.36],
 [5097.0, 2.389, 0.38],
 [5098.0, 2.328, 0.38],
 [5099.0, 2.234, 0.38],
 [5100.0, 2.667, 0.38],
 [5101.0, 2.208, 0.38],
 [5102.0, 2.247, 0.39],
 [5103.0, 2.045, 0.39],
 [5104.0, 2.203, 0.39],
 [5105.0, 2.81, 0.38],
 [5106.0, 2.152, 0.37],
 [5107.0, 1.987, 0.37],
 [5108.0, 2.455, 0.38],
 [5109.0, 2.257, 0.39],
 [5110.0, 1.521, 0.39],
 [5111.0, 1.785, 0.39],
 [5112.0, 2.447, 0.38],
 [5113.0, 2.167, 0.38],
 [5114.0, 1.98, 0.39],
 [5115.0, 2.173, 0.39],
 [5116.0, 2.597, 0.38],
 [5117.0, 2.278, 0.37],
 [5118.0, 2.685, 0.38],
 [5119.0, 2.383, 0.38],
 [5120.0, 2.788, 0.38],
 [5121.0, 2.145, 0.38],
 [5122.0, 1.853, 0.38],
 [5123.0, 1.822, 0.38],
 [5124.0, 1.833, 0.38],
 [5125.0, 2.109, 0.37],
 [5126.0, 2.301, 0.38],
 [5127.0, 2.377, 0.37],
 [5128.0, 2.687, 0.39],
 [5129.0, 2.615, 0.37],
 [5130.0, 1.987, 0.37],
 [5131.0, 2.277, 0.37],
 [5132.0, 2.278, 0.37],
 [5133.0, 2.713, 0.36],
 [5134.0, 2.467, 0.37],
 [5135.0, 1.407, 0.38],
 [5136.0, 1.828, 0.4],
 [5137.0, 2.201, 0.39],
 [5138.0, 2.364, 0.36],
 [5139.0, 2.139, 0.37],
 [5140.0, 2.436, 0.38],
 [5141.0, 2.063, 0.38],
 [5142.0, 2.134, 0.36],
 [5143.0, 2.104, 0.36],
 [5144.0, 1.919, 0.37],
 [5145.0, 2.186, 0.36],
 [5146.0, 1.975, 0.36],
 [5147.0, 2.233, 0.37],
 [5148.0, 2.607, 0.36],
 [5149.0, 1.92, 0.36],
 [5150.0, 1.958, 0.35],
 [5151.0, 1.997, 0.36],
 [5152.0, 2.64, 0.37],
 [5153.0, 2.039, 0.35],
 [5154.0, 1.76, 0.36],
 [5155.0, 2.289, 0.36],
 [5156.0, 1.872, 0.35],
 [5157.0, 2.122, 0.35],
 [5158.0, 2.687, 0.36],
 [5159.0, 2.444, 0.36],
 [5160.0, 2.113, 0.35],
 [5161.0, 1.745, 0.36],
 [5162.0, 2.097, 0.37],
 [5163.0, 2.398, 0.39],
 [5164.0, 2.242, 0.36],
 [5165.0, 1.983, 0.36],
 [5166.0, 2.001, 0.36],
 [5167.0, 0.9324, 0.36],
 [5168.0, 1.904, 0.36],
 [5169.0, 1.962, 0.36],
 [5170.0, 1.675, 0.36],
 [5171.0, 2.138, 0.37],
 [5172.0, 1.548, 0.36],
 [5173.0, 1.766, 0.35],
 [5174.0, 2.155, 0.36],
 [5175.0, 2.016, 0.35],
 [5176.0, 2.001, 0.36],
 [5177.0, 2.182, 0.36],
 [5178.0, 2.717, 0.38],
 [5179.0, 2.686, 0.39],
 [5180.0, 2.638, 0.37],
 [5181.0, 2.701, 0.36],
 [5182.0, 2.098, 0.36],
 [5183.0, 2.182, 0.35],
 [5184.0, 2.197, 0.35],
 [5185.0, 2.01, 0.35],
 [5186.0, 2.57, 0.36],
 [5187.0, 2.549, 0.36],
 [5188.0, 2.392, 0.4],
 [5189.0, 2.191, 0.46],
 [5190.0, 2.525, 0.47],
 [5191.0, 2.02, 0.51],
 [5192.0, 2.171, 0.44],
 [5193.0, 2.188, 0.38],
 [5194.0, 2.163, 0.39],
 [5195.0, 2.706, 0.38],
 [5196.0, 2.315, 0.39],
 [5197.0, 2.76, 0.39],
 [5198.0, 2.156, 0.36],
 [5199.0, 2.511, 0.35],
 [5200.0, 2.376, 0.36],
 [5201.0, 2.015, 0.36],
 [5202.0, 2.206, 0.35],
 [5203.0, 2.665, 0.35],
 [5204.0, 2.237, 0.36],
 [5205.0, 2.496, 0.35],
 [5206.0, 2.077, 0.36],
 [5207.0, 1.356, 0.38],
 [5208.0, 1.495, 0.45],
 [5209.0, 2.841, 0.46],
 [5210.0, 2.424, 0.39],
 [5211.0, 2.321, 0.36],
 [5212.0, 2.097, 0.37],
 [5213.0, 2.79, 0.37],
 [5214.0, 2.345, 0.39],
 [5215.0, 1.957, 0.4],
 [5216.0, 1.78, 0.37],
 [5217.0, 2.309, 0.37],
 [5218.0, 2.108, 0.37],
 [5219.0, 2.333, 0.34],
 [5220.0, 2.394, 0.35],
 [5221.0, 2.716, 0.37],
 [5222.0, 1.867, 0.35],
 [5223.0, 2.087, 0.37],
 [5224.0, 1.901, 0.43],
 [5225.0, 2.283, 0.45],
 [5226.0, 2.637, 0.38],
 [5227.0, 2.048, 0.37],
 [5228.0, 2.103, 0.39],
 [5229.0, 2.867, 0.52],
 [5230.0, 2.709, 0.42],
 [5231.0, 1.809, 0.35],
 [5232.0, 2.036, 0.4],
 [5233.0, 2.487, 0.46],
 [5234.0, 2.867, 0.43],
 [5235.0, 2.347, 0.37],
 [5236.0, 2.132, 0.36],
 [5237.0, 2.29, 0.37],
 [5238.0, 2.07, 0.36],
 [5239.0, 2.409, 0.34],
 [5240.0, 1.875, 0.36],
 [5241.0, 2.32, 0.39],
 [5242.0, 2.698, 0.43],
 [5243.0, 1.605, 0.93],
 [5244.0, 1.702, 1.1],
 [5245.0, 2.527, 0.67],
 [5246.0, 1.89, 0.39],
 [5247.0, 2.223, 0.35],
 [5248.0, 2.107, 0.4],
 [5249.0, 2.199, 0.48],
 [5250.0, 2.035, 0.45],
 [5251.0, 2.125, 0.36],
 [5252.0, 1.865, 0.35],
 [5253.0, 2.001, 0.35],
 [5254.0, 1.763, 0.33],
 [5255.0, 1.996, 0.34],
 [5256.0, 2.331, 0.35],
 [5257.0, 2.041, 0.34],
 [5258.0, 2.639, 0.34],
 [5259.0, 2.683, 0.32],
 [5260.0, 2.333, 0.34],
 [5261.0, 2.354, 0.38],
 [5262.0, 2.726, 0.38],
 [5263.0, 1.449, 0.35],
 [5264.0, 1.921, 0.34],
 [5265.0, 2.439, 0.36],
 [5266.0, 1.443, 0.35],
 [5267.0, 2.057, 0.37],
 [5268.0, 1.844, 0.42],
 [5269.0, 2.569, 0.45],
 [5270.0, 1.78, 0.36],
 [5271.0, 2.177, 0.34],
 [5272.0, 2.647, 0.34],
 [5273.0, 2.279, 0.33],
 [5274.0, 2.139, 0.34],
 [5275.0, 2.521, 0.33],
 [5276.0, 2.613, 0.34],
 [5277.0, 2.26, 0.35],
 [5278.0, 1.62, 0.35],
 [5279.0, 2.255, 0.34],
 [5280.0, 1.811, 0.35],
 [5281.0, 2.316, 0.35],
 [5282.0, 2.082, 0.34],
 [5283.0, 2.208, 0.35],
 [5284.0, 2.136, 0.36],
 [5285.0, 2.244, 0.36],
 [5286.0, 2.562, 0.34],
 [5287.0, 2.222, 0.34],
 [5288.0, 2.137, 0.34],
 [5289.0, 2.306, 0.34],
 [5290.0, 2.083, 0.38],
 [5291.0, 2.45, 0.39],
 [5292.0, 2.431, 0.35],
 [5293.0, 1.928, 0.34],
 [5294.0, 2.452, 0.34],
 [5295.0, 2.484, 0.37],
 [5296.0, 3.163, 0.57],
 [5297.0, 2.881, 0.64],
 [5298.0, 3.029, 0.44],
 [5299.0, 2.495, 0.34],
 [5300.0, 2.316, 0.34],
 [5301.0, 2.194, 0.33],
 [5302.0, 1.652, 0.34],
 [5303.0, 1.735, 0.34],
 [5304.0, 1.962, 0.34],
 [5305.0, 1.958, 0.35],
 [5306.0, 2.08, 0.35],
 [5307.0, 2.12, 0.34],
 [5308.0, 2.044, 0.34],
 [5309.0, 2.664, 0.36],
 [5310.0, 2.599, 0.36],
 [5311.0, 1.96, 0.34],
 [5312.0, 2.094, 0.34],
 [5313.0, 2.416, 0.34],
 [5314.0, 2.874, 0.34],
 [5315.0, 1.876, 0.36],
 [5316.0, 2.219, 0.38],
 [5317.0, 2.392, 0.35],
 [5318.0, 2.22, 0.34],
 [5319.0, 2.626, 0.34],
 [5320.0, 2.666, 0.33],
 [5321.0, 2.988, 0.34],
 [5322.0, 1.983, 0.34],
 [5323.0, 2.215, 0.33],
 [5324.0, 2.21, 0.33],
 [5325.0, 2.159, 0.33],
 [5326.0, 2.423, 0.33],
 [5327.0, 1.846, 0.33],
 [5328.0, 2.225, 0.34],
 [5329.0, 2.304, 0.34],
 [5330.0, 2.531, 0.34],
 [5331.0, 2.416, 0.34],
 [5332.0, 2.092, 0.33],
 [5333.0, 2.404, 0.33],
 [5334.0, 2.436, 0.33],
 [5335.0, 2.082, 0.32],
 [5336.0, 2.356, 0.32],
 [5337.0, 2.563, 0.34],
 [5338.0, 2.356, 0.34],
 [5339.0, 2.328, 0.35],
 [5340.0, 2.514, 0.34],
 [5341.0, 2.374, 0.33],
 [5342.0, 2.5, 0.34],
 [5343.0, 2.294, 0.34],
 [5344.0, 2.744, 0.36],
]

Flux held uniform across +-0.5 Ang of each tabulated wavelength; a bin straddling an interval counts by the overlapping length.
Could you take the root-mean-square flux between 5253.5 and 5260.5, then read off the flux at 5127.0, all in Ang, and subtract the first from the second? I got 0.10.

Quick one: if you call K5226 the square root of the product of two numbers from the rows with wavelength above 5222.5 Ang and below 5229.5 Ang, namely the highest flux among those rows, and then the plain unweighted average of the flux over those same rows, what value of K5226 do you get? 2.55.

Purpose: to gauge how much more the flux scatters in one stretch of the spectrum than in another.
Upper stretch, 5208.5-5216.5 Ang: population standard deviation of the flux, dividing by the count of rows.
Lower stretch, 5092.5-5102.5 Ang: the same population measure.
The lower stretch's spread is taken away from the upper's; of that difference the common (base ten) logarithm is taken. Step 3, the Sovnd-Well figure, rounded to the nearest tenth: -0.7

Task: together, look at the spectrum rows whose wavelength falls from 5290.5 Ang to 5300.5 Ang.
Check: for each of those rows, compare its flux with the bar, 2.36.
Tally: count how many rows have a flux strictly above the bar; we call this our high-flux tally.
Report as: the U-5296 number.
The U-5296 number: 8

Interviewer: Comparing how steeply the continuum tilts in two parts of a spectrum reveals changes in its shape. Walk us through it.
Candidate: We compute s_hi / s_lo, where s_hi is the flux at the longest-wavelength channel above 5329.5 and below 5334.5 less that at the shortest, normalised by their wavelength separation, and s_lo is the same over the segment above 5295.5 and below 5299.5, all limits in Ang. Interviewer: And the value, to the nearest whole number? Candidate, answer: 0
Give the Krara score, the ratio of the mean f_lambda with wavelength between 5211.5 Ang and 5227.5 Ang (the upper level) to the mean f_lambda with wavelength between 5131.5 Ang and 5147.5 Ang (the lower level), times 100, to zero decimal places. 103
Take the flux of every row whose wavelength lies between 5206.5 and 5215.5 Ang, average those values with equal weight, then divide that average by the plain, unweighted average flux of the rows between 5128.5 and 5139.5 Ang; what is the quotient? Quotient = 0.99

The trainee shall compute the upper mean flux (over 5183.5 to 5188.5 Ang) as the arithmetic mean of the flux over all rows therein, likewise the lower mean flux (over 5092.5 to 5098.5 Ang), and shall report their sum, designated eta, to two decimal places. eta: 4.67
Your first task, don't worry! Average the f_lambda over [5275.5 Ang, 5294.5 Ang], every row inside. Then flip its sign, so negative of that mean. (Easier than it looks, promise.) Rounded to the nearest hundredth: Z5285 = -2.22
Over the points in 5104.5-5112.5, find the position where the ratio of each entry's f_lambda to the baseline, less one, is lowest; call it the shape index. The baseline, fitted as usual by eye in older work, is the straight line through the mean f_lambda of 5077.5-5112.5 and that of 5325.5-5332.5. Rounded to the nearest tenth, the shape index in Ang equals 5110.0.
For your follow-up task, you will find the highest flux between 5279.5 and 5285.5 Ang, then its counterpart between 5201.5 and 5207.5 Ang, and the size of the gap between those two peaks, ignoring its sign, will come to 0.35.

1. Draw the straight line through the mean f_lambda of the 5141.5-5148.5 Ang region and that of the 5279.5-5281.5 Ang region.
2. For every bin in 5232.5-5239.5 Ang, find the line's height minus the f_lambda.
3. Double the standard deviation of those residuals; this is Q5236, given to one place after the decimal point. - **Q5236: 0.5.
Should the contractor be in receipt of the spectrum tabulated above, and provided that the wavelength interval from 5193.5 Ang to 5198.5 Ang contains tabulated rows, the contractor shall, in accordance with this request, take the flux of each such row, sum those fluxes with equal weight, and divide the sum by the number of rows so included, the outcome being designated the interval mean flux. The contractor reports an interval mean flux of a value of 2.42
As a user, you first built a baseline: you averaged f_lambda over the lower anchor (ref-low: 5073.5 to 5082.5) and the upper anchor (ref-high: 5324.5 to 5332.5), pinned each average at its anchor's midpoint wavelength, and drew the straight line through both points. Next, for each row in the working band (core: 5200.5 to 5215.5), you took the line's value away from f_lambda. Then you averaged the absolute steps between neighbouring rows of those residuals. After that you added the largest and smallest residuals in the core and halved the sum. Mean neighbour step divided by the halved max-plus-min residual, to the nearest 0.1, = -6.7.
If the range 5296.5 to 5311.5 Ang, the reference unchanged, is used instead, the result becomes 2.2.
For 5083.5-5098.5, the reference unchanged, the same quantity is 1.6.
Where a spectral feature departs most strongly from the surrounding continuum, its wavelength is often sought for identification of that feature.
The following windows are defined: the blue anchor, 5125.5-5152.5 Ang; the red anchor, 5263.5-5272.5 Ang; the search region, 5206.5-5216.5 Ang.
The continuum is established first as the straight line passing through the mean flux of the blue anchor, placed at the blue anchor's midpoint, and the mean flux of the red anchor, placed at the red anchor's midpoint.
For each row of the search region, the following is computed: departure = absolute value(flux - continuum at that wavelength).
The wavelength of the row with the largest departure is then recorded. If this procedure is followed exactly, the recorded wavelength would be 5207.0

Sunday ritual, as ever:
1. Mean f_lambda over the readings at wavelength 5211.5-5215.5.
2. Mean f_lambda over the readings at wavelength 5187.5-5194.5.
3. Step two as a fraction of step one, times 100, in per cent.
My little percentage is 97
